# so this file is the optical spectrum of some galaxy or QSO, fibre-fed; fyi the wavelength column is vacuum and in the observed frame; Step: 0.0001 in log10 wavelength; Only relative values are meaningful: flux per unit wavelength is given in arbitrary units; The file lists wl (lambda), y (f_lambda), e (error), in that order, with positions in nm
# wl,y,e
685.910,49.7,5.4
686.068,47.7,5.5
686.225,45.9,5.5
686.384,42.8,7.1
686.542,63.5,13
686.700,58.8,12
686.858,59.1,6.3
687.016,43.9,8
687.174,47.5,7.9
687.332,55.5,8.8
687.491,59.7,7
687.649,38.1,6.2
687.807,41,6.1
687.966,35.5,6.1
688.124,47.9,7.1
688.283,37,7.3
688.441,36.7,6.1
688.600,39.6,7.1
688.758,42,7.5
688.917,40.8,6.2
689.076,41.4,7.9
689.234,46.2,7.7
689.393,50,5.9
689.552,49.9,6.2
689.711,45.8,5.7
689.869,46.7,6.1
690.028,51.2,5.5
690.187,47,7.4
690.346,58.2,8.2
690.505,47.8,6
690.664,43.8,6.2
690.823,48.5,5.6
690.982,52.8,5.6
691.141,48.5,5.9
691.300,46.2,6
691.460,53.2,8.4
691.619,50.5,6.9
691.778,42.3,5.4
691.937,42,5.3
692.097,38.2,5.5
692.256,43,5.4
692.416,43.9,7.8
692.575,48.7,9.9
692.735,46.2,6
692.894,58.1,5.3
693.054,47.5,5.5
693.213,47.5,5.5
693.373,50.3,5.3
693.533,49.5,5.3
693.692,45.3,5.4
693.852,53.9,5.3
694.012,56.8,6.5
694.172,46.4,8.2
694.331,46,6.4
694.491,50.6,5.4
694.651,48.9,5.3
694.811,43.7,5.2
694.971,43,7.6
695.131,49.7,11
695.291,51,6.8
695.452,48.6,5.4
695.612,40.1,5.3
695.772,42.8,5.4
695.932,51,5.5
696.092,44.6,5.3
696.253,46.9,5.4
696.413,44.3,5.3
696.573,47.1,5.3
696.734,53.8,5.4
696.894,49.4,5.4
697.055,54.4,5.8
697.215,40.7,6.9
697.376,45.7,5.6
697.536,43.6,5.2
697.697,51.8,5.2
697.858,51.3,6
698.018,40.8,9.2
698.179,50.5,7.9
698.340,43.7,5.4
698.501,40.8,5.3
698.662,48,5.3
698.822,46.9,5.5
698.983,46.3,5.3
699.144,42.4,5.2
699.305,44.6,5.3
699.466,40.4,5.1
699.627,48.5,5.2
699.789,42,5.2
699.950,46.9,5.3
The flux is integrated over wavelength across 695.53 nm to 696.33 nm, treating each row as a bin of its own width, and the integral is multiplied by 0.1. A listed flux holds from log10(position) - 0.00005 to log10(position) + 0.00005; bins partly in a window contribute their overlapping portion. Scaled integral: 3.61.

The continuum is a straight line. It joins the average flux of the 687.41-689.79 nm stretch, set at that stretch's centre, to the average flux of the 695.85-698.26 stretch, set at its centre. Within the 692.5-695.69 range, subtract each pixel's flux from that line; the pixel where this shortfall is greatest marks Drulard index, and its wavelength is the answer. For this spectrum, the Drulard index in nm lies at 695.612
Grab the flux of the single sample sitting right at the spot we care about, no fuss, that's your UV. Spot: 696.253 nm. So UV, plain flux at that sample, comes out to 46.9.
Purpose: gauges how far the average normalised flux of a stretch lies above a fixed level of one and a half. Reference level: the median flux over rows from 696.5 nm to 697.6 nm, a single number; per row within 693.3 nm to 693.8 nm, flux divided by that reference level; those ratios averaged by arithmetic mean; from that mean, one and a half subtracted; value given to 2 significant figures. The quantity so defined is -0.47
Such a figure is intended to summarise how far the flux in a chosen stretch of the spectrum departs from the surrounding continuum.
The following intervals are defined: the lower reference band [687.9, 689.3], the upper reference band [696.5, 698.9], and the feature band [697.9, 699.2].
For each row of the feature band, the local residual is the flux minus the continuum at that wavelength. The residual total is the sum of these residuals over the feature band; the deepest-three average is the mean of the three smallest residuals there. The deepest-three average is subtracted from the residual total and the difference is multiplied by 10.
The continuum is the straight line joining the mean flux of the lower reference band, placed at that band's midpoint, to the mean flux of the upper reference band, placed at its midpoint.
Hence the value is -170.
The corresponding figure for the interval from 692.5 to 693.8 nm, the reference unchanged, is 388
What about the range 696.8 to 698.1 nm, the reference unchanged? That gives 67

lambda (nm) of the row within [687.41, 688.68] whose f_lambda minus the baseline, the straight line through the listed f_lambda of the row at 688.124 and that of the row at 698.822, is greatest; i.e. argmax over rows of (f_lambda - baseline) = 687.491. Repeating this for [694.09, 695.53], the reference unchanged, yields 695.291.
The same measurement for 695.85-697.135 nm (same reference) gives 697.055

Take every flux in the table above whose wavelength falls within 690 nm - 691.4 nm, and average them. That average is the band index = 49.3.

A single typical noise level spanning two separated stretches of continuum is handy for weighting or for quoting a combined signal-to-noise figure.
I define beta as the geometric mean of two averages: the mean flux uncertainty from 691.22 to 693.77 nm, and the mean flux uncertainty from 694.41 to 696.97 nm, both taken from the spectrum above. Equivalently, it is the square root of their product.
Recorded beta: 6.06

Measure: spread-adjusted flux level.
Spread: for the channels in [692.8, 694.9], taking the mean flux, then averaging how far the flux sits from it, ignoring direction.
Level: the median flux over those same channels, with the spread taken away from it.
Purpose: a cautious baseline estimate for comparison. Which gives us 45.5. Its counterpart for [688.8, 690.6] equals 43.6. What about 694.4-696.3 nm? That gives 44.5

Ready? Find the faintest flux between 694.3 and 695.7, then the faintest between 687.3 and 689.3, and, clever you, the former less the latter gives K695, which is 4.6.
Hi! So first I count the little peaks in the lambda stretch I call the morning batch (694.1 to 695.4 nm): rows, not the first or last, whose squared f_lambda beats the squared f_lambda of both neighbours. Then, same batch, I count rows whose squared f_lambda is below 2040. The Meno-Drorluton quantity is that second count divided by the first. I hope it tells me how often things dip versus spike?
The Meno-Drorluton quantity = 2.0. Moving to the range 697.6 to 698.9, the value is 1.5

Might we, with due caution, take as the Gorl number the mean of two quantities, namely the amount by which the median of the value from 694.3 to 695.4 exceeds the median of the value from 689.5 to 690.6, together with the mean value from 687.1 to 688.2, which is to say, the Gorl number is 23.8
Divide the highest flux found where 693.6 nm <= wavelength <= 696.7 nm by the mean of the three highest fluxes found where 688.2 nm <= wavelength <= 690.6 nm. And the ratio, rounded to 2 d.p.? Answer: 1.07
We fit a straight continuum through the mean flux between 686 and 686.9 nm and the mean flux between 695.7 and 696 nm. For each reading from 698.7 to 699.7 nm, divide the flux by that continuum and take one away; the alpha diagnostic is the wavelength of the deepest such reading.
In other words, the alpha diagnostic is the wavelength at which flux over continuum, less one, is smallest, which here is 699.466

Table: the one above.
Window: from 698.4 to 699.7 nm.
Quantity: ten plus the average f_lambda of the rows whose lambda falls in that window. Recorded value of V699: 54.7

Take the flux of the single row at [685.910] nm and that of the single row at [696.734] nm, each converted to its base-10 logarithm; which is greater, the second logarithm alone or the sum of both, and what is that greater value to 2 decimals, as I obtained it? 3.43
